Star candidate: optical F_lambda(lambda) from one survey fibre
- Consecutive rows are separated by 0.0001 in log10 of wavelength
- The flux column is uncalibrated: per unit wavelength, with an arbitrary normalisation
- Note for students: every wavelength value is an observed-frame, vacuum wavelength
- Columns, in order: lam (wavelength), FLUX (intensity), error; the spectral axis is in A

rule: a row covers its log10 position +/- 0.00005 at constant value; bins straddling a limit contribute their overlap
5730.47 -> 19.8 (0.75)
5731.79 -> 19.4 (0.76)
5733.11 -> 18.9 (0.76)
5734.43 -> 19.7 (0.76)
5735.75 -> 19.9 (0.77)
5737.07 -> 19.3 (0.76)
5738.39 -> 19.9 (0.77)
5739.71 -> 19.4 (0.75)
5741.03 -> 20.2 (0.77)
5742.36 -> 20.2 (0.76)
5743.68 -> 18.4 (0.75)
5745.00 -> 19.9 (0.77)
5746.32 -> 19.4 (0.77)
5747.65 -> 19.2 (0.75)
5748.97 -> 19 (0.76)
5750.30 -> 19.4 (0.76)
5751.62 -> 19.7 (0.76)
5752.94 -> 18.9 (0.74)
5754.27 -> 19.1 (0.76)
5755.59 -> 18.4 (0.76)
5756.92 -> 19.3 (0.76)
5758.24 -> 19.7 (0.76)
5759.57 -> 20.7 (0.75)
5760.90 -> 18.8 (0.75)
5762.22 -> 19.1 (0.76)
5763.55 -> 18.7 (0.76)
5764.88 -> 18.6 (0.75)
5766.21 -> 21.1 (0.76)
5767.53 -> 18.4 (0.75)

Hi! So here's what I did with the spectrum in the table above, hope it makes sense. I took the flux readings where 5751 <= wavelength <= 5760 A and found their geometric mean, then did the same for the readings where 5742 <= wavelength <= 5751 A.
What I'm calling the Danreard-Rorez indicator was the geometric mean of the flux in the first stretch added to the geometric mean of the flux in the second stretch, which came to 38.7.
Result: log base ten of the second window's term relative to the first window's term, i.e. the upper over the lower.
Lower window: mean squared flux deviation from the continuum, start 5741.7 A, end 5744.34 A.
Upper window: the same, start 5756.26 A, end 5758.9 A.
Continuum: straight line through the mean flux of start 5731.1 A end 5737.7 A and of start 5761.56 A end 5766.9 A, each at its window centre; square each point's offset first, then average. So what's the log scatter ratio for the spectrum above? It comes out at -1.2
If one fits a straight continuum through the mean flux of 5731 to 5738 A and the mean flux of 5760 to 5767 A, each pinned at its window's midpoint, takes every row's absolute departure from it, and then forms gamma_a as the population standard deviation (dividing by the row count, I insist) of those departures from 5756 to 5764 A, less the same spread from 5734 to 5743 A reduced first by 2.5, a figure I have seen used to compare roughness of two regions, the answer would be 2.66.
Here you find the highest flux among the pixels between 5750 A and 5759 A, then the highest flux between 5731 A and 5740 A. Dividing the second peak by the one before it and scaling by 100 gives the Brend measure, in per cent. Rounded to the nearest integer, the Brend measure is 101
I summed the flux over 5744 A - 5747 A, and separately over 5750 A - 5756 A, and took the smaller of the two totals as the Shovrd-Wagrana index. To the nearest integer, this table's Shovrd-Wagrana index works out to 39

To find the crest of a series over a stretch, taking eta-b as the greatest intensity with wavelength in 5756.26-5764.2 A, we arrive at 20.7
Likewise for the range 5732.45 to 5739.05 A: 19.9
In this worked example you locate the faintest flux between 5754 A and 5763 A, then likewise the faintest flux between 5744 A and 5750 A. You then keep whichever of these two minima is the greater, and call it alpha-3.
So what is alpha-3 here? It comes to 19.0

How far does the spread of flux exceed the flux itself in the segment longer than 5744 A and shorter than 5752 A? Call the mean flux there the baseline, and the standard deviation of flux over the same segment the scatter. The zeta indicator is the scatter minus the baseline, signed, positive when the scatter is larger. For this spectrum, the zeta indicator -19.1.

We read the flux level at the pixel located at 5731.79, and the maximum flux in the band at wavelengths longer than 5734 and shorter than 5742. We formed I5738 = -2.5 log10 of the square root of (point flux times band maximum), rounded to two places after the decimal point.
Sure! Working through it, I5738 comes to -3.24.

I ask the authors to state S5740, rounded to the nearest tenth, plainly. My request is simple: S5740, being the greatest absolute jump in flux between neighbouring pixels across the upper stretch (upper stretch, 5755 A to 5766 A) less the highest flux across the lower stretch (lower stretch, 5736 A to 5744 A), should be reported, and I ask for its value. -18.3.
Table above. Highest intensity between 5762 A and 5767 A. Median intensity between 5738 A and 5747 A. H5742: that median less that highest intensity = -1.2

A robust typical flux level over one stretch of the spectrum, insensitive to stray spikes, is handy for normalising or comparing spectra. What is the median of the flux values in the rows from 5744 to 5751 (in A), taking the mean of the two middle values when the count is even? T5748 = 19.4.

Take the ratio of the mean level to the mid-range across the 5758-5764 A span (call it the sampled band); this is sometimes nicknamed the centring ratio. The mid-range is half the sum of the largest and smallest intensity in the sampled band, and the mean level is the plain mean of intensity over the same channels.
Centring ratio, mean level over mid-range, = 0.98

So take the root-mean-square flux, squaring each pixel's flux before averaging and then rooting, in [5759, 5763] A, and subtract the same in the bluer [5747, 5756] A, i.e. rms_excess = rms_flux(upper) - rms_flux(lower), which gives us 0.45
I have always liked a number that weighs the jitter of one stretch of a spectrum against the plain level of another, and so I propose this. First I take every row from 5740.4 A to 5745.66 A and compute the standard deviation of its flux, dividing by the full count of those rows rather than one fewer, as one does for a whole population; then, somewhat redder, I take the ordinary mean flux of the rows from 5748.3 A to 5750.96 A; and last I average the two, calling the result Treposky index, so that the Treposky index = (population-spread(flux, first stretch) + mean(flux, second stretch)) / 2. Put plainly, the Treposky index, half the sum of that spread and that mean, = 10.0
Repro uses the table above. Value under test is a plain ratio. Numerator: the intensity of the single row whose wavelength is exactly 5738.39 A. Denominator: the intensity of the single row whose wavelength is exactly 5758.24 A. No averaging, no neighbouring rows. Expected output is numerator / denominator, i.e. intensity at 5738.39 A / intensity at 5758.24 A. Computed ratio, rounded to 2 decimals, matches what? 1.01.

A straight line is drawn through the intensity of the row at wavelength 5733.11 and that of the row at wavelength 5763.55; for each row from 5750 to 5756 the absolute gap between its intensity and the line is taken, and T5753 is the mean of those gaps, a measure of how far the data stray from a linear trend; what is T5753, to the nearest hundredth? 0.47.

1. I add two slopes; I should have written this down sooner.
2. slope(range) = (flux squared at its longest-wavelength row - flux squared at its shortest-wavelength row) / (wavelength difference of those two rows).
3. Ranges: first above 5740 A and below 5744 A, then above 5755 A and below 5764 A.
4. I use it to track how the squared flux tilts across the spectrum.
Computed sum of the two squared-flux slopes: -25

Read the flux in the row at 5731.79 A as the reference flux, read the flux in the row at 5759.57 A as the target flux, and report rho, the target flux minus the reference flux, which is 1.3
